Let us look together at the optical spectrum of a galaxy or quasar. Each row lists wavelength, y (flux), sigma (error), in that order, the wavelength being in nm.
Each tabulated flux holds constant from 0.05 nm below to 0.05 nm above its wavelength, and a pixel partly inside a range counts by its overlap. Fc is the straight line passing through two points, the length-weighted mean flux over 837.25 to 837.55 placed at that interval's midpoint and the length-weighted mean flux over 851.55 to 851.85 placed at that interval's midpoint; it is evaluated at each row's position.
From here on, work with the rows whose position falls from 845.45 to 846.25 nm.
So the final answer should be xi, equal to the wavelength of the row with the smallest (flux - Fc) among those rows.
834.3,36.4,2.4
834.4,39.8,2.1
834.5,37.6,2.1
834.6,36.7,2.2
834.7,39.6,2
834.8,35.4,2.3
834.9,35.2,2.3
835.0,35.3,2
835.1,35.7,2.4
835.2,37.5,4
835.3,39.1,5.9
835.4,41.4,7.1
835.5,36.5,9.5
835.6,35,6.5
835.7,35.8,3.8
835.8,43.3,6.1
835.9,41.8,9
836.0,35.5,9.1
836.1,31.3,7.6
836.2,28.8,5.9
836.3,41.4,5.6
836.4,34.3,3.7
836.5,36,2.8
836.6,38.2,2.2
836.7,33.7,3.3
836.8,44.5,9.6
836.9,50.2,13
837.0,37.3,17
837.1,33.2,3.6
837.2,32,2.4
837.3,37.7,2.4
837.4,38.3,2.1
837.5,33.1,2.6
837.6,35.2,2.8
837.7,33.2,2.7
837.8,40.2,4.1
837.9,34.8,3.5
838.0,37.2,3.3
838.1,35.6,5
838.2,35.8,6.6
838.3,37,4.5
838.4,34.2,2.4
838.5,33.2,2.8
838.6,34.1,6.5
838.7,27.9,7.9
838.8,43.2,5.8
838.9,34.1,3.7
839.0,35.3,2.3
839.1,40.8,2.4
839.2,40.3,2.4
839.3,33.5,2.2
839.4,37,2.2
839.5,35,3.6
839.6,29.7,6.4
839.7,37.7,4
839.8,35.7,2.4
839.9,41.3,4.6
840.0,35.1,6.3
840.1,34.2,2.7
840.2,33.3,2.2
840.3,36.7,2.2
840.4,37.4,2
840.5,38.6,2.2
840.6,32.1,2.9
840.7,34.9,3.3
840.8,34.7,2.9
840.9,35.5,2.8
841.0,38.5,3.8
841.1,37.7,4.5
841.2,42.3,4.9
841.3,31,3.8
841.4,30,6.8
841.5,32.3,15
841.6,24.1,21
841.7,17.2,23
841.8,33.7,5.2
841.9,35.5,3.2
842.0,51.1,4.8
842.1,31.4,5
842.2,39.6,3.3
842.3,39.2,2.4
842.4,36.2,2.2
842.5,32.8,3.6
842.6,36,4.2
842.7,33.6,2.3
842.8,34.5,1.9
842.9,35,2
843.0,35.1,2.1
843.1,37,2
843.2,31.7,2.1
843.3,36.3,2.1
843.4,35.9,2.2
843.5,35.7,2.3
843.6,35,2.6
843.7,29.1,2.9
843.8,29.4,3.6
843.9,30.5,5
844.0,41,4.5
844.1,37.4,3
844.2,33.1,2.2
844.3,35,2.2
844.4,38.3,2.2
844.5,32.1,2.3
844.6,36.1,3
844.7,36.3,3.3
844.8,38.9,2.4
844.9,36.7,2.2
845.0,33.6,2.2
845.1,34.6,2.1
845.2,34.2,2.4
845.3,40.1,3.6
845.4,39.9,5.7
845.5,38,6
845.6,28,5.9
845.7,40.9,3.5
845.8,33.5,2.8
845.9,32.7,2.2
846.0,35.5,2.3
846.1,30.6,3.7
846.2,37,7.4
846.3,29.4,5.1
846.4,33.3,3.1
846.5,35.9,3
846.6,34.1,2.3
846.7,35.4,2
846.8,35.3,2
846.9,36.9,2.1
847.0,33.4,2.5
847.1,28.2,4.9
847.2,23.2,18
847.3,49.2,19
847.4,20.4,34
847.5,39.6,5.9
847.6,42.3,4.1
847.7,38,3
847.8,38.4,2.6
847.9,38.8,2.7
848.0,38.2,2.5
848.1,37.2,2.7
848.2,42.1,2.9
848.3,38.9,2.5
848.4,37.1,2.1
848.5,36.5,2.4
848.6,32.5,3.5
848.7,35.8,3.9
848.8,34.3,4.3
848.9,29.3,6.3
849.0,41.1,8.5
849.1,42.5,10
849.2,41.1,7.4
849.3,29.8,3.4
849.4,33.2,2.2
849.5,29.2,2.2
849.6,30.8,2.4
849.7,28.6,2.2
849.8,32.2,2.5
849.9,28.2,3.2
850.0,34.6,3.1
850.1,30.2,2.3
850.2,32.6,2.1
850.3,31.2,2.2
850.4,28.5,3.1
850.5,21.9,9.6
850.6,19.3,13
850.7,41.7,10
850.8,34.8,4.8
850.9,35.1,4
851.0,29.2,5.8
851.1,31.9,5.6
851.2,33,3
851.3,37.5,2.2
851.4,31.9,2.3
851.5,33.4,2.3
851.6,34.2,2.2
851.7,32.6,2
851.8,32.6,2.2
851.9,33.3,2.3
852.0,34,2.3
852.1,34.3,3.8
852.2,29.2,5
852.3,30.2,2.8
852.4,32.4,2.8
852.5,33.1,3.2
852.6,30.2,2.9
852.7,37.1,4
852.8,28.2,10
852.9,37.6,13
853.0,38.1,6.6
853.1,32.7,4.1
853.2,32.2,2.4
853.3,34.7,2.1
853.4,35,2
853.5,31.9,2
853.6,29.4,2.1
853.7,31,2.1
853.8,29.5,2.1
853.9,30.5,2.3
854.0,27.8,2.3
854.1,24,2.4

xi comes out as 845.6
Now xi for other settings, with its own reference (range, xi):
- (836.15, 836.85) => 836.2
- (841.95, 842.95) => 842.1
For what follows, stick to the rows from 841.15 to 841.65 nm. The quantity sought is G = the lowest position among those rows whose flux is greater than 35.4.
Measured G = 841.2 nm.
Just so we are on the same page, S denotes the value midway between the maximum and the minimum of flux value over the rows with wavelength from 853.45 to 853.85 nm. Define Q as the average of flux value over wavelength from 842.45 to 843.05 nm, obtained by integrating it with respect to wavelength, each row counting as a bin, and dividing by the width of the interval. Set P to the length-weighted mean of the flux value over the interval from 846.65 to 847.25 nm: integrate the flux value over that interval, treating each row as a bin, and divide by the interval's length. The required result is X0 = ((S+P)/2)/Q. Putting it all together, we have 0.91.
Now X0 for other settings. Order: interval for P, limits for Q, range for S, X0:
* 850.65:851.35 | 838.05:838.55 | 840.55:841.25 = 1.02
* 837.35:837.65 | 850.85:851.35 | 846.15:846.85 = 1.03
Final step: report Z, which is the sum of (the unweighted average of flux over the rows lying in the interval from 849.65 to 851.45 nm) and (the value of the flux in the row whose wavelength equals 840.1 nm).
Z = 65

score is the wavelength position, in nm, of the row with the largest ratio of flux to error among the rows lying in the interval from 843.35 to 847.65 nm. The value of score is 846.7 nm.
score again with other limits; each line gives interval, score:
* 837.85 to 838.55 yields 838.4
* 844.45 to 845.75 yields 844.9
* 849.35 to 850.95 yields 850.2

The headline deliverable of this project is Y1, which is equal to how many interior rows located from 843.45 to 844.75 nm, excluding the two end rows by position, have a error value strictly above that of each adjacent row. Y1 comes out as 1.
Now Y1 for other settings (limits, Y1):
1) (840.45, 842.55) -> 4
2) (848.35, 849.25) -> 1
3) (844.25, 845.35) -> 1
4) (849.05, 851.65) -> 4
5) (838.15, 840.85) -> 4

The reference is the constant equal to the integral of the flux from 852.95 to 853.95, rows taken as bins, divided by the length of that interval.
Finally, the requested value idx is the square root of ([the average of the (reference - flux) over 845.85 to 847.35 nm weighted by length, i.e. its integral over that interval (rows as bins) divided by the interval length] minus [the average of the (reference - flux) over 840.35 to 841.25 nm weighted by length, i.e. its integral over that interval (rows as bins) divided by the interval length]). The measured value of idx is 1.69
